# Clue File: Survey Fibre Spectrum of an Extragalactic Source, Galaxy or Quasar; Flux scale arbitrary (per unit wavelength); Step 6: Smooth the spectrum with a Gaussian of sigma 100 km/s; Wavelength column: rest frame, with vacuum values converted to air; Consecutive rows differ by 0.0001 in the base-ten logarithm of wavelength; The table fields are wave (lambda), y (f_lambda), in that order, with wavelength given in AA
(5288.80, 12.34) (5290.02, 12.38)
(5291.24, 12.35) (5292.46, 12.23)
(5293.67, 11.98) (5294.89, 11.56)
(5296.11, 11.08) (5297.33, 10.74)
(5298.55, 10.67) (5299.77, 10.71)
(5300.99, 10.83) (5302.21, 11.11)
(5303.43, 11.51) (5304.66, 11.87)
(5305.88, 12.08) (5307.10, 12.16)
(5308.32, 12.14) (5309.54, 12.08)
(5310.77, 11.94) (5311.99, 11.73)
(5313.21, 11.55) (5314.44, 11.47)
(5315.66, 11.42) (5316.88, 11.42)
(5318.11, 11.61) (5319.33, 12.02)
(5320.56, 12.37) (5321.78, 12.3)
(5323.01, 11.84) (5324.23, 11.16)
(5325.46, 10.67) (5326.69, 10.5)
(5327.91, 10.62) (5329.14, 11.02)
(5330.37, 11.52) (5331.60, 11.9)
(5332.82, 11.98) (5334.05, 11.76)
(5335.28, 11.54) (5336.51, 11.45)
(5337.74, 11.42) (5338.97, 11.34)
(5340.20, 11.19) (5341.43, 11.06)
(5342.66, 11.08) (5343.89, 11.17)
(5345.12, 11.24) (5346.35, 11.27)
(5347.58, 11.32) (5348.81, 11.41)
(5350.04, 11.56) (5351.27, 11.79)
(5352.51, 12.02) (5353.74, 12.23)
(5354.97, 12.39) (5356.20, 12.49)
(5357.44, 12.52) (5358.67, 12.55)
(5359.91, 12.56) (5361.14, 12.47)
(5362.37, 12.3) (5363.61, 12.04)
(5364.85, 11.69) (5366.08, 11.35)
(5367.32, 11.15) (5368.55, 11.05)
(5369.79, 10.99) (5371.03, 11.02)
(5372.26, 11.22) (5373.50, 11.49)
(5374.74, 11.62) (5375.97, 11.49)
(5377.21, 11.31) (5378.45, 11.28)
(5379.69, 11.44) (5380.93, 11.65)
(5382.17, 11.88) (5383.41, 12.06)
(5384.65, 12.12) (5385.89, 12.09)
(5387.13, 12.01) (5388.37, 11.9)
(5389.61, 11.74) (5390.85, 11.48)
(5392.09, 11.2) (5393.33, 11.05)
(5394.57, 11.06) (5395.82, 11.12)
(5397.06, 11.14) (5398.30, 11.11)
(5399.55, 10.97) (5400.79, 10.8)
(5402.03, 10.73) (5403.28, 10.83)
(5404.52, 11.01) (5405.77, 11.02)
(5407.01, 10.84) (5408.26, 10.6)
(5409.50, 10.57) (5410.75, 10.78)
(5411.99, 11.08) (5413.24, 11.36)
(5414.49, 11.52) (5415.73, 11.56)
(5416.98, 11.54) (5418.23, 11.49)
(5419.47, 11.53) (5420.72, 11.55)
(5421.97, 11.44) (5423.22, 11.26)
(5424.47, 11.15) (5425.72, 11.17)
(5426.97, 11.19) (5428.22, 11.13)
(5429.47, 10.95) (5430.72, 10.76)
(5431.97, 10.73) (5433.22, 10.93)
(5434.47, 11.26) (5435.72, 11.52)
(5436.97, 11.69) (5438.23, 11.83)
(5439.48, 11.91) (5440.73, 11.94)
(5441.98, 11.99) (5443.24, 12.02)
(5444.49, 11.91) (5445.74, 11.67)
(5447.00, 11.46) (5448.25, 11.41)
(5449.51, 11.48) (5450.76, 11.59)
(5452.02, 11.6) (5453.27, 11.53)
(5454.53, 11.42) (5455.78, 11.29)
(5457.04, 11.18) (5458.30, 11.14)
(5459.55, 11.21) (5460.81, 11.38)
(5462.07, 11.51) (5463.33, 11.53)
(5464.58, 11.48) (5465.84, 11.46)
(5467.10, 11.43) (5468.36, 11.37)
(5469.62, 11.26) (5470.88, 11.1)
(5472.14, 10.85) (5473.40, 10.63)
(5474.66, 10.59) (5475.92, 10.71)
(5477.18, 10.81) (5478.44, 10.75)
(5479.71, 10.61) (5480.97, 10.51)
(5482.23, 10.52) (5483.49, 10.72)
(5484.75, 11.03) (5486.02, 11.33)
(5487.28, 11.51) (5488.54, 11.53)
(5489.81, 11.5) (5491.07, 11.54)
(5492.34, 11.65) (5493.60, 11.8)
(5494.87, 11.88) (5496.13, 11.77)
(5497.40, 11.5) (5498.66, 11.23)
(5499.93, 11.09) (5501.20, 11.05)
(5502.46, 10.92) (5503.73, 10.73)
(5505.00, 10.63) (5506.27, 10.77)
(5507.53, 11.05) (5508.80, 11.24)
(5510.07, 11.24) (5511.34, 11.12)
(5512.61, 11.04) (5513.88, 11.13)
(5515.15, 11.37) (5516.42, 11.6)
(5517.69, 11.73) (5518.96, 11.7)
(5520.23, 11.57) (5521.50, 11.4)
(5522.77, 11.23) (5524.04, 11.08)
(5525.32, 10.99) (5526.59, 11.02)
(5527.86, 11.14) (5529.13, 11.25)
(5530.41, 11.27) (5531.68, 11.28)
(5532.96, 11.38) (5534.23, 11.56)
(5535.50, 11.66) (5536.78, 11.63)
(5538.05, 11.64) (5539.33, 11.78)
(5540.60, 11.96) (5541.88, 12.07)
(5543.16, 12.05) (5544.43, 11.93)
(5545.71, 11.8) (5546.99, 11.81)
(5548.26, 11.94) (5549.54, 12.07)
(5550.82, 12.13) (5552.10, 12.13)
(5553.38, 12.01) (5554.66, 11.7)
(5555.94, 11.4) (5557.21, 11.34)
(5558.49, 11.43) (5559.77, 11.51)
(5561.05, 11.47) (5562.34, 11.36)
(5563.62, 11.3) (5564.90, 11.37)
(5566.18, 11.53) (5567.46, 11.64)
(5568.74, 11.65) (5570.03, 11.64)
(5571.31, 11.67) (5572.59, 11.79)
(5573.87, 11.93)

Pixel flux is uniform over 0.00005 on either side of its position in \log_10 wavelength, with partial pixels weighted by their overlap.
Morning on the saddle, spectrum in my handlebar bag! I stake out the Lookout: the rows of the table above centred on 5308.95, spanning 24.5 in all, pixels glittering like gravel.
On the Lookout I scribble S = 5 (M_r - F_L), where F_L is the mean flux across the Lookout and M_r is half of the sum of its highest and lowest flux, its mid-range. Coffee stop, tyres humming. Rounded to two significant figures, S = -0.26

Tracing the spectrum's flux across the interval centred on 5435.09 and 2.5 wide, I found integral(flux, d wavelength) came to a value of 28.5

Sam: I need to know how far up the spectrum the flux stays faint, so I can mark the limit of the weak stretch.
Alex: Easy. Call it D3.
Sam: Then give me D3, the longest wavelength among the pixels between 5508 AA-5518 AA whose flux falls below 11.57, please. 5515.15 AA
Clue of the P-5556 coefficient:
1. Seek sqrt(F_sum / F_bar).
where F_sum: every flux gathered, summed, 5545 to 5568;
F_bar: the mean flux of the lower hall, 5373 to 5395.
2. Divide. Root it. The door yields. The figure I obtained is 4.25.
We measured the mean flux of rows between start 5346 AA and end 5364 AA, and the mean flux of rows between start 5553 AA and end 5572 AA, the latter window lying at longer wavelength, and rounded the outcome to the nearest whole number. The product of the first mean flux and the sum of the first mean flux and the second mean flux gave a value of 285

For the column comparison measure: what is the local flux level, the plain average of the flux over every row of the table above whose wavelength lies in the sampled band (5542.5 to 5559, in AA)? 11.83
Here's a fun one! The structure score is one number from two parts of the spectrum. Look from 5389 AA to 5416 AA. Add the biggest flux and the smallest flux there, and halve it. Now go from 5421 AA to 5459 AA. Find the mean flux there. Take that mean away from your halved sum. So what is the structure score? -0.3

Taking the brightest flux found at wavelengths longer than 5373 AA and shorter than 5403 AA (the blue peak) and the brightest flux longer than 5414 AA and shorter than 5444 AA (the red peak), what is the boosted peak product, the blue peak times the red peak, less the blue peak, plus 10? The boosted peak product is 144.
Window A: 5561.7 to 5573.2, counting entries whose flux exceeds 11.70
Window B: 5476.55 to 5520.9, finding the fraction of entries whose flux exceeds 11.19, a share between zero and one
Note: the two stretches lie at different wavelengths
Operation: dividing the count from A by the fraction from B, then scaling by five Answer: 10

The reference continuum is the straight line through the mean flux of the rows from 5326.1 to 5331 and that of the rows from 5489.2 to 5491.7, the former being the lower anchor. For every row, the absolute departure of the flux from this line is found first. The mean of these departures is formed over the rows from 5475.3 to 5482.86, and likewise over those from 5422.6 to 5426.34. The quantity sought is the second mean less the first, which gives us -0.75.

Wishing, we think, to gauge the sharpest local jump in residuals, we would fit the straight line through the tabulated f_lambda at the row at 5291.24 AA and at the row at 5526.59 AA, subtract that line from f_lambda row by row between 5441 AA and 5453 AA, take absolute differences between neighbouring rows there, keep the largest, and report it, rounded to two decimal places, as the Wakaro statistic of 0.23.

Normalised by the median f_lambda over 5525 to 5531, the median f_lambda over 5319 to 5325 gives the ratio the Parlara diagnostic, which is 1.08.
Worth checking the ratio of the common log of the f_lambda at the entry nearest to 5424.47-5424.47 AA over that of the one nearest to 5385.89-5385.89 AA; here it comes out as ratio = 0.97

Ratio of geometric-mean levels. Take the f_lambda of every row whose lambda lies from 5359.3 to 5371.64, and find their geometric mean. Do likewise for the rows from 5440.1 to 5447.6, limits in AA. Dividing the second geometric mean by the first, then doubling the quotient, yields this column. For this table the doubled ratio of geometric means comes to 2.03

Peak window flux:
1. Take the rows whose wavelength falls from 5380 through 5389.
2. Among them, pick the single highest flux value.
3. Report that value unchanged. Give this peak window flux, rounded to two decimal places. 12.12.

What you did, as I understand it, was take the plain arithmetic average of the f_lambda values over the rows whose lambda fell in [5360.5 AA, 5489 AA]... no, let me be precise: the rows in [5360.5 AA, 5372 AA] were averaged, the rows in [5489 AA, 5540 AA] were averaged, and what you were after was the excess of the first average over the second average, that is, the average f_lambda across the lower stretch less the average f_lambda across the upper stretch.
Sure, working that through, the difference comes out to 0.23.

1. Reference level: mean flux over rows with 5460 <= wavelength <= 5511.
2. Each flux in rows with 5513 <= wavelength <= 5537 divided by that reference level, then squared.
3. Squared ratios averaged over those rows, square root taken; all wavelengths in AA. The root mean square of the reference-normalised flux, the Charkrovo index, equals 1.02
